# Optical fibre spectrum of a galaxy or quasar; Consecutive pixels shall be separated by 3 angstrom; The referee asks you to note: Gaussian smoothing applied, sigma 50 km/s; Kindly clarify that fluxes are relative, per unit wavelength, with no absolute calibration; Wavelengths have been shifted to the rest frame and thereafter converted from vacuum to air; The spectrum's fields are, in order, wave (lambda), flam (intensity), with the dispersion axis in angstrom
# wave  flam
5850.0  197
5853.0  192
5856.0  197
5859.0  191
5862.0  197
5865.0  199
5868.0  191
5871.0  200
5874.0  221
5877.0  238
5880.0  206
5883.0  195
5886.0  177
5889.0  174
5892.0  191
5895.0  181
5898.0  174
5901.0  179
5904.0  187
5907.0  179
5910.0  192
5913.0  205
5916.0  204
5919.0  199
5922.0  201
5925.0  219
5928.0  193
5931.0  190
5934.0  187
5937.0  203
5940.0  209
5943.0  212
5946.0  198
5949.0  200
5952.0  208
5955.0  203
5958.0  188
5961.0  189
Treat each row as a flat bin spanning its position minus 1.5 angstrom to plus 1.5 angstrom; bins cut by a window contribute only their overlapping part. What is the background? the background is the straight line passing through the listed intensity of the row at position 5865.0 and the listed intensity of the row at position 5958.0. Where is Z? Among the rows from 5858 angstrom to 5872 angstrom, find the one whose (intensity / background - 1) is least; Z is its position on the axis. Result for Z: 5859.0 angstrom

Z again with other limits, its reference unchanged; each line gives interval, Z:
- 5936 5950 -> 5946.0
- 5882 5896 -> 5889.0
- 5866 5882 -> 5868.0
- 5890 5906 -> 5898.0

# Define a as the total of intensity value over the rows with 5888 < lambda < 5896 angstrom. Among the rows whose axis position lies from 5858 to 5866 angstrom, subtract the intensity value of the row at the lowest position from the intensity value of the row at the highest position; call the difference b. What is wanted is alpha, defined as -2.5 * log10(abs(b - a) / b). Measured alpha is -4.6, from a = 546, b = 8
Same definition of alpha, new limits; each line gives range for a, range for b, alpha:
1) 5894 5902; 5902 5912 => -5.1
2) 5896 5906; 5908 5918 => -4.1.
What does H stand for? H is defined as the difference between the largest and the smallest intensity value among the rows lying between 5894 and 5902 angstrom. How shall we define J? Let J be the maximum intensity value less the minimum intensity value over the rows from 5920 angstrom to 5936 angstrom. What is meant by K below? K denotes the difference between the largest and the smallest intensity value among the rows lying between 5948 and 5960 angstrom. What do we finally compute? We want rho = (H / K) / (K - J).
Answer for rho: -0.03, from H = 7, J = 32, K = 20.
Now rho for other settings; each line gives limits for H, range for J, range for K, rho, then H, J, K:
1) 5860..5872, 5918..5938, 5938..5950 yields -0.04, 9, 32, 14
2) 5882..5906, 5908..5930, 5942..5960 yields -0.29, 21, 27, 24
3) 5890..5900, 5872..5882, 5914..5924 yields -0.13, 17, 32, 5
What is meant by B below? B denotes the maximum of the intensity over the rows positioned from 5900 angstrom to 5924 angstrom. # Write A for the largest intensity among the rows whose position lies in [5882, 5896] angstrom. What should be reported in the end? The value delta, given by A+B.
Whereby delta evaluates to 400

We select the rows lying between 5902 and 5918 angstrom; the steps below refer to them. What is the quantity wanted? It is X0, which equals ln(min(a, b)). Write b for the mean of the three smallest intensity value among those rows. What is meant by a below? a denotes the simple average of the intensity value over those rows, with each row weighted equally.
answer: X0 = 5.23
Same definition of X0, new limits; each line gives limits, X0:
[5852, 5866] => 5.26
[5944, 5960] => 5.27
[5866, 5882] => 5.29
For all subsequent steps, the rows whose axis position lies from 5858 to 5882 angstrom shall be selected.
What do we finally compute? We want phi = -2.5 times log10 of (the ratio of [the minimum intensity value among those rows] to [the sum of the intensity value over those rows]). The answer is 2.3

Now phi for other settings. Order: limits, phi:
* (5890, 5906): 1.8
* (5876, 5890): 1.9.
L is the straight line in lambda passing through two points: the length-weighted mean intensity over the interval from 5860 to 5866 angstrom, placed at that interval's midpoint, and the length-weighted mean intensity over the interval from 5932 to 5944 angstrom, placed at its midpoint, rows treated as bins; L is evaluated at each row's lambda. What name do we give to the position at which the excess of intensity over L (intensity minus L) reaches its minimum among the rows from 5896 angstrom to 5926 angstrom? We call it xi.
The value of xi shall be 5898.0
